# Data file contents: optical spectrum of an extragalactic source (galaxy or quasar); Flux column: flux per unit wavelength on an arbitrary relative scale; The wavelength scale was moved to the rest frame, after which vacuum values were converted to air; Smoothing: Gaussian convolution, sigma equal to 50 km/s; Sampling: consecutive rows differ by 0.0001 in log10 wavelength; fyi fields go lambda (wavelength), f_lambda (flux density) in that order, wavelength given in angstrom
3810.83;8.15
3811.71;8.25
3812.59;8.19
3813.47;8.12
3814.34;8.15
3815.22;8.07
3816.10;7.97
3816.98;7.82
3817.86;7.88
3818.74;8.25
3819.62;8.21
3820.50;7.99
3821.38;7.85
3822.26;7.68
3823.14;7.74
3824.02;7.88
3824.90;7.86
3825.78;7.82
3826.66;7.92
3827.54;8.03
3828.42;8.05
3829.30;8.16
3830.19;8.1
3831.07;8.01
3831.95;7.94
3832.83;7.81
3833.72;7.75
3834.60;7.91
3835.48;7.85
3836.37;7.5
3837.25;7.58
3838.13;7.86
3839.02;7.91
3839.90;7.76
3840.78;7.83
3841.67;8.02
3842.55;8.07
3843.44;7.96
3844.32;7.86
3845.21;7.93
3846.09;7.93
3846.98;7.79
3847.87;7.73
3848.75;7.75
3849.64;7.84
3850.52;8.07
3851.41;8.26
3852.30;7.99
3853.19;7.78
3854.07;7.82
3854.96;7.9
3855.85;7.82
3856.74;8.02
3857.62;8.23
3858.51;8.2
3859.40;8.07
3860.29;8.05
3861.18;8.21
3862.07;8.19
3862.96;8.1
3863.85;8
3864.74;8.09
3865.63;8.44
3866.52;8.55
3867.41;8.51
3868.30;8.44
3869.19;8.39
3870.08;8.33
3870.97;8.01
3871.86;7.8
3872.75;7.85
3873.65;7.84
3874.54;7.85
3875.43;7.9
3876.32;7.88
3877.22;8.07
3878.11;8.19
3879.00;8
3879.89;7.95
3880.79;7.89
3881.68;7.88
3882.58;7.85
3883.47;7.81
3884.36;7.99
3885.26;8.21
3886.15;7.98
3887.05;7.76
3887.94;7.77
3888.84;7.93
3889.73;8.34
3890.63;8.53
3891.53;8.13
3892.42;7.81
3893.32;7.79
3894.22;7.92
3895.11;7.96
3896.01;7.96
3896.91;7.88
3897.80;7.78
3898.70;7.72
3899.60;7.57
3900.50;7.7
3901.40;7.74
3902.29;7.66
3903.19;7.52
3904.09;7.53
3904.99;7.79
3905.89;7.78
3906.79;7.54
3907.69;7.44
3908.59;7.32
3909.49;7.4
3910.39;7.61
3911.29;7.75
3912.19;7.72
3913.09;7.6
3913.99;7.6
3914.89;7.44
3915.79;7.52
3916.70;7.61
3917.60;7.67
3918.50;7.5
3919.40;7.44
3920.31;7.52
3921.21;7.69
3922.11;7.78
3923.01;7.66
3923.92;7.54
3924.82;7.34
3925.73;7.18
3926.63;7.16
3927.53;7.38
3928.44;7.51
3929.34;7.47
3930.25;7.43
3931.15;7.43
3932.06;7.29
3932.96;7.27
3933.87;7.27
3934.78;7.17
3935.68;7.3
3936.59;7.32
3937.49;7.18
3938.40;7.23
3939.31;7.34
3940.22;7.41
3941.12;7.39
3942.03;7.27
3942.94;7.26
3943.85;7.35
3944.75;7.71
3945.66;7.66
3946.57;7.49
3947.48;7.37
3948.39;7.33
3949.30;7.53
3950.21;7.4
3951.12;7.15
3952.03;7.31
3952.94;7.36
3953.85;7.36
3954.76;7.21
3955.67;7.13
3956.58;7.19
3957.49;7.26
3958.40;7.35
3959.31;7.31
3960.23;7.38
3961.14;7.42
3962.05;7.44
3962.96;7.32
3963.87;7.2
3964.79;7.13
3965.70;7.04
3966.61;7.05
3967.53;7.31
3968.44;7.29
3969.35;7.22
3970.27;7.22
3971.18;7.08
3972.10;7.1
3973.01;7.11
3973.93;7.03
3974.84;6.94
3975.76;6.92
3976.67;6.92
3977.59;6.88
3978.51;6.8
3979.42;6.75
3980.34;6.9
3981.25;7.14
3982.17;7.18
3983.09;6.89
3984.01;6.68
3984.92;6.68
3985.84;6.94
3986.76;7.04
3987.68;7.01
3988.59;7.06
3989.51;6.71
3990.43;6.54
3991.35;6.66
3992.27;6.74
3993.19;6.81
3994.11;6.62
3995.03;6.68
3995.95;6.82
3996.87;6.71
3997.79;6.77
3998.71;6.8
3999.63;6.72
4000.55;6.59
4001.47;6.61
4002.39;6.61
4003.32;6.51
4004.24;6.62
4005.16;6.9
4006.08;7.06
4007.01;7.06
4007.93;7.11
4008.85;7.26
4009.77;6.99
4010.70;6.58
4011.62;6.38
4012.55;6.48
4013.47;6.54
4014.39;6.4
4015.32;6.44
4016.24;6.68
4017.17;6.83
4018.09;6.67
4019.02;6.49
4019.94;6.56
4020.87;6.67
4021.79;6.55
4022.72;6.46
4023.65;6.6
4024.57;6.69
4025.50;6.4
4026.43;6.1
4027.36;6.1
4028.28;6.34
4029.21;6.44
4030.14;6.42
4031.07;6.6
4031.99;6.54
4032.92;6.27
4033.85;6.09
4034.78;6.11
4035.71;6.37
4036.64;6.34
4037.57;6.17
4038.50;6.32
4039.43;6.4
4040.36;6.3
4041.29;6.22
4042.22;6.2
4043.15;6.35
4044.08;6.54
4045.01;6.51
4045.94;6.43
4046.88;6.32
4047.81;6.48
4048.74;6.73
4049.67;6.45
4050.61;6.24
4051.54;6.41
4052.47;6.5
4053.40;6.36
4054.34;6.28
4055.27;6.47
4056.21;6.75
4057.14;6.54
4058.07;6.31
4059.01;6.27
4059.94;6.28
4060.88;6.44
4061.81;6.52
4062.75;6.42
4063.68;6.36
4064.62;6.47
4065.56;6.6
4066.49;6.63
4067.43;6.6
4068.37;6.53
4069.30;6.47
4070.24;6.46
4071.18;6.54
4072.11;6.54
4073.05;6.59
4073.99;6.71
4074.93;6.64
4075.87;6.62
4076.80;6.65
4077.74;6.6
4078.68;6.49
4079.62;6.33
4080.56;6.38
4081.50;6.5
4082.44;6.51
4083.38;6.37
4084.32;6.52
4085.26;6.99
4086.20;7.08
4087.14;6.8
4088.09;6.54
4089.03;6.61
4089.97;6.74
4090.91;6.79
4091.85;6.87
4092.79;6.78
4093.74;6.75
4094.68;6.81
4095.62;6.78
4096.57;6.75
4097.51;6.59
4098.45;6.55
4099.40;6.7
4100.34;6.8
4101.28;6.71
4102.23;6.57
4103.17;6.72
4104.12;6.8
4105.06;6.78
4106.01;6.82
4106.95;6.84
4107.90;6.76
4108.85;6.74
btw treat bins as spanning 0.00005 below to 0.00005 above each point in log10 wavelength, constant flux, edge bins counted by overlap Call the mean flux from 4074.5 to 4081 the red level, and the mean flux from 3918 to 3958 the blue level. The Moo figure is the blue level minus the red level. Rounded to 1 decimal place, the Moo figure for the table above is 0.8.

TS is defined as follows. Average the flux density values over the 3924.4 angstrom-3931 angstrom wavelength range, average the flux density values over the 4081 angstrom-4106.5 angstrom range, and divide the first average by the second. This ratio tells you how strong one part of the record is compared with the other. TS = 1.10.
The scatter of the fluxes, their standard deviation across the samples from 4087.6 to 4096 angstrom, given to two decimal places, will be 0.10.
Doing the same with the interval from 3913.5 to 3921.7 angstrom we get 0.09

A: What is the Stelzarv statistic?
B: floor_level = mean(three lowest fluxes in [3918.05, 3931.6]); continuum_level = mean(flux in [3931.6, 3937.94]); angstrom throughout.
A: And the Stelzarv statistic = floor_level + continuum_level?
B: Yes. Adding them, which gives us 14.5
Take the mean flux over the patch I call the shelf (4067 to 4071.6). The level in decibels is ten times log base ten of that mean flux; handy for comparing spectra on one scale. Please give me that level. 8.1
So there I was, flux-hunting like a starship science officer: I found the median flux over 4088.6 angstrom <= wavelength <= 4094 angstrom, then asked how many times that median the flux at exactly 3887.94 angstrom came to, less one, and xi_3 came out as 0.15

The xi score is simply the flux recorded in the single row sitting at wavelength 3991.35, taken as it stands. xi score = 6.66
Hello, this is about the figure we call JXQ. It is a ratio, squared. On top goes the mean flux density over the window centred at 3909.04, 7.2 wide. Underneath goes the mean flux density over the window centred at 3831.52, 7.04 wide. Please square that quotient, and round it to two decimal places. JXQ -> 0.90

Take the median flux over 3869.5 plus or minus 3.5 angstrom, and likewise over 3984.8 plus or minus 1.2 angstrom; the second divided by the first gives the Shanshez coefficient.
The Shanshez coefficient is 0.80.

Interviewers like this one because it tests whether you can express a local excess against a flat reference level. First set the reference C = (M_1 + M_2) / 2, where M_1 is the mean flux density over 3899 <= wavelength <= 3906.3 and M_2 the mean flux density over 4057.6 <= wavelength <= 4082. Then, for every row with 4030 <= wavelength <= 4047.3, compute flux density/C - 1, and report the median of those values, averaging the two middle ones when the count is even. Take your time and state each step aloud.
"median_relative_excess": -0.10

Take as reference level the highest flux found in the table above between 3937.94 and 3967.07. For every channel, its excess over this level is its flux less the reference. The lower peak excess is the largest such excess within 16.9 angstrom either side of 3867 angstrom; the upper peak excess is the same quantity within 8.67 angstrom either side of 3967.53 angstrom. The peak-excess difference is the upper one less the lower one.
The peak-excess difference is -1.1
